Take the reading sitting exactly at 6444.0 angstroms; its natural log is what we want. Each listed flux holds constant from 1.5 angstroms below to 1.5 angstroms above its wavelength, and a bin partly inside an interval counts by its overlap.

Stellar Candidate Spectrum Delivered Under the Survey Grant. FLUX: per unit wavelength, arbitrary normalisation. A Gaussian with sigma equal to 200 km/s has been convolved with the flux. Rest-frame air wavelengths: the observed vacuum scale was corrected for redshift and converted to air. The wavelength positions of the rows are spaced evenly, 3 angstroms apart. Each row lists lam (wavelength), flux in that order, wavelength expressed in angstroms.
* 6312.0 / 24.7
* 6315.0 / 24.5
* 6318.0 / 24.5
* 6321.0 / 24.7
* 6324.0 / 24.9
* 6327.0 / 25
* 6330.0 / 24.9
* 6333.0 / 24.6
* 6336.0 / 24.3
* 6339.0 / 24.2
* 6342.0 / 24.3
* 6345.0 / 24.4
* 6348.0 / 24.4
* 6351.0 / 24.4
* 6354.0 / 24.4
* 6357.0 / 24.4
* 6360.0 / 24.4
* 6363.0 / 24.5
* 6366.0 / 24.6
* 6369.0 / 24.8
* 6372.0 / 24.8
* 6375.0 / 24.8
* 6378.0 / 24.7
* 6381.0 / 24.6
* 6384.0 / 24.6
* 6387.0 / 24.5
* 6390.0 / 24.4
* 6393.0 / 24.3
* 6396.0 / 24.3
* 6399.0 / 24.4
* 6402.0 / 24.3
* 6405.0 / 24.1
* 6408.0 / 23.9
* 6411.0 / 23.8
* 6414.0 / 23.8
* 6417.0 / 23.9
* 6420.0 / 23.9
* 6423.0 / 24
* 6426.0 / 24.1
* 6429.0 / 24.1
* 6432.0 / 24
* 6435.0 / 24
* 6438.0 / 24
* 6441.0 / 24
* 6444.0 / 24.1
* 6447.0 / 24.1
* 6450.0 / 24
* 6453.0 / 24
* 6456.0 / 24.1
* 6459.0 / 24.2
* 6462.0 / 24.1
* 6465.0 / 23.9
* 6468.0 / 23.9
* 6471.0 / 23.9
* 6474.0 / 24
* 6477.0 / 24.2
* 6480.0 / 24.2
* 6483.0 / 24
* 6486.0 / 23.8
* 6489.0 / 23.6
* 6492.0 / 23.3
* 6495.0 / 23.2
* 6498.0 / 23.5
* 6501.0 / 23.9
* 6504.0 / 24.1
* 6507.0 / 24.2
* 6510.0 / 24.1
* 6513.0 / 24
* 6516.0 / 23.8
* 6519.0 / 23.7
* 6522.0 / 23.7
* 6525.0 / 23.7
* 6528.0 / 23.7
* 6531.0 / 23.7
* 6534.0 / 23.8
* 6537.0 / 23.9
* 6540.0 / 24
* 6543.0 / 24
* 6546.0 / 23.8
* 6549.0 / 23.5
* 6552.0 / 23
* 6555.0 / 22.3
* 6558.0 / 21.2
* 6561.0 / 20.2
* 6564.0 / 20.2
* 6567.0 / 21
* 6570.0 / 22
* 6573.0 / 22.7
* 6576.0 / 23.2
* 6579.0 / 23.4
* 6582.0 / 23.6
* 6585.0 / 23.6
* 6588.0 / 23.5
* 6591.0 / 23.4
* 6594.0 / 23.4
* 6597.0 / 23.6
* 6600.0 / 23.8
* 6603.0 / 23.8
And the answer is 3.18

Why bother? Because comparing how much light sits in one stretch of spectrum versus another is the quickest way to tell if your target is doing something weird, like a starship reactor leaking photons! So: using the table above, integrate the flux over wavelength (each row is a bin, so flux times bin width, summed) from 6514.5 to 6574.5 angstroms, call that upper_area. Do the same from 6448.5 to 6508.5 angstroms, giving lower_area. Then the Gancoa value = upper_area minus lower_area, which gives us -61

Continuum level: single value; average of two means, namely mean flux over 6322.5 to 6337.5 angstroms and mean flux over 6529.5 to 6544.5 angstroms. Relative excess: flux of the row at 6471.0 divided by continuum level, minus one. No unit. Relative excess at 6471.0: -0.017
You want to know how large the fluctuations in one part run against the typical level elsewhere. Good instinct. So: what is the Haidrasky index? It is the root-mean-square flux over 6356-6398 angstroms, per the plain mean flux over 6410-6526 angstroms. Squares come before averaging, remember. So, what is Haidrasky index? 1.03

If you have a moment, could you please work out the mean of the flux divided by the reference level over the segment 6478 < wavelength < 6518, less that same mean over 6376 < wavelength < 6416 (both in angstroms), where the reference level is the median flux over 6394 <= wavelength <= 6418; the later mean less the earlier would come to -0.019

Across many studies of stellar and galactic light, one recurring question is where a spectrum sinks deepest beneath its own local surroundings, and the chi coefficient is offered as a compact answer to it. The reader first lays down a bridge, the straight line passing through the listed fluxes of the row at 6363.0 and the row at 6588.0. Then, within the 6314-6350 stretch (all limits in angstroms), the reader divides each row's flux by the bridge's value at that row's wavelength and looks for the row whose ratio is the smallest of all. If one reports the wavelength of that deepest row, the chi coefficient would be 6339.0 angstroms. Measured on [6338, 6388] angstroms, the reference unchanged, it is 6339.0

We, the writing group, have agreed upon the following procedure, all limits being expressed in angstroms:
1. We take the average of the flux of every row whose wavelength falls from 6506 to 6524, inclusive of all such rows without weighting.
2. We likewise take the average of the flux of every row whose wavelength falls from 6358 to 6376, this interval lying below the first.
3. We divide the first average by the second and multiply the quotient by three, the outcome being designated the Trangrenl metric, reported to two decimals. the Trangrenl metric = 2.91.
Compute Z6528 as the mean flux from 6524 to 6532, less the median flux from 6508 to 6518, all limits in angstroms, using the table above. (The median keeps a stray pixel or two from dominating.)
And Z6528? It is -0.30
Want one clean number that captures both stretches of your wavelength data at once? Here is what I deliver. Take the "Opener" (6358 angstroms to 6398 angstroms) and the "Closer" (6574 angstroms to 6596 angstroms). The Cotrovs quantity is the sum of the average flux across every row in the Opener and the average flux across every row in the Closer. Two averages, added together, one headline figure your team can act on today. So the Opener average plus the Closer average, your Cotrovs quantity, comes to 48.0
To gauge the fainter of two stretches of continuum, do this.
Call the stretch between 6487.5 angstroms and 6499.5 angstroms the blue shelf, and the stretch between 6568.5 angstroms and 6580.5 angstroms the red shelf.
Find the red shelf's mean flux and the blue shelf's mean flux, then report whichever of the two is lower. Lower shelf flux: 22.8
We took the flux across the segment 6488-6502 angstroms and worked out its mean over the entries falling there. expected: 23.5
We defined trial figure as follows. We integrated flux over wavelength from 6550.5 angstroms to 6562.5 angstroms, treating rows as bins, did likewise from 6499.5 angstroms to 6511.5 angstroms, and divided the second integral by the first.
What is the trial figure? 1.11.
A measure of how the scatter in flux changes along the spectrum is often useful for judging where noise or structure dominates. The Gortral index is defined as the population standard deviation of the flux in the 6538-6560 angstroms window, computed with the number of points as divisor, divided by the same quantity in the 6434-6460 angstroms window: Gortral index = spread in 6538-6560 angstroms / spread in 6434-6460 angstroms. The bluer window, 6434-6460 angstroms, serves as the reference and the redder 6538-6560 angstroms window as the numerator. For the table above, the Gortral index 14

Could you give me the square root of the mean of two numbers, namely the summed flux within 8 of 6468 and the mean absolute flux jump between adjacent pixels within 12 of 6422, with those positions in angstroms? 7.74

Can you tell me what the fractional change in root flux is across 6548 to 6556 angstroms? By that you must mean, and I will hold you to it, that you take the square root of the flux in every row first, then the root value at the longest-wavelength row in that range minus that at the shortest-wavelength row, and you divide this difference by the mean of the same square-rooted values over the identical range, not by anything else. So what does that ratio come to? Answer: -0.026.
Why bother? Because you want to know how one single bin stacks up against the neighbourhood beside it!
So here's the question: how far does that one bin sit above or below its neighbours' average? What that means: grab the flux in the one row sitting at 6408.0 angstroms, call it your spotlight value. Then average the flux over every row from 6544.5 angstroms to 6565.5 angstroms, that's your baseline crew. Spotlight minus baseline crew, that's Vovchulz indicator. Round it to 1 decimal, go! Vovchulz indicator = 1.9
